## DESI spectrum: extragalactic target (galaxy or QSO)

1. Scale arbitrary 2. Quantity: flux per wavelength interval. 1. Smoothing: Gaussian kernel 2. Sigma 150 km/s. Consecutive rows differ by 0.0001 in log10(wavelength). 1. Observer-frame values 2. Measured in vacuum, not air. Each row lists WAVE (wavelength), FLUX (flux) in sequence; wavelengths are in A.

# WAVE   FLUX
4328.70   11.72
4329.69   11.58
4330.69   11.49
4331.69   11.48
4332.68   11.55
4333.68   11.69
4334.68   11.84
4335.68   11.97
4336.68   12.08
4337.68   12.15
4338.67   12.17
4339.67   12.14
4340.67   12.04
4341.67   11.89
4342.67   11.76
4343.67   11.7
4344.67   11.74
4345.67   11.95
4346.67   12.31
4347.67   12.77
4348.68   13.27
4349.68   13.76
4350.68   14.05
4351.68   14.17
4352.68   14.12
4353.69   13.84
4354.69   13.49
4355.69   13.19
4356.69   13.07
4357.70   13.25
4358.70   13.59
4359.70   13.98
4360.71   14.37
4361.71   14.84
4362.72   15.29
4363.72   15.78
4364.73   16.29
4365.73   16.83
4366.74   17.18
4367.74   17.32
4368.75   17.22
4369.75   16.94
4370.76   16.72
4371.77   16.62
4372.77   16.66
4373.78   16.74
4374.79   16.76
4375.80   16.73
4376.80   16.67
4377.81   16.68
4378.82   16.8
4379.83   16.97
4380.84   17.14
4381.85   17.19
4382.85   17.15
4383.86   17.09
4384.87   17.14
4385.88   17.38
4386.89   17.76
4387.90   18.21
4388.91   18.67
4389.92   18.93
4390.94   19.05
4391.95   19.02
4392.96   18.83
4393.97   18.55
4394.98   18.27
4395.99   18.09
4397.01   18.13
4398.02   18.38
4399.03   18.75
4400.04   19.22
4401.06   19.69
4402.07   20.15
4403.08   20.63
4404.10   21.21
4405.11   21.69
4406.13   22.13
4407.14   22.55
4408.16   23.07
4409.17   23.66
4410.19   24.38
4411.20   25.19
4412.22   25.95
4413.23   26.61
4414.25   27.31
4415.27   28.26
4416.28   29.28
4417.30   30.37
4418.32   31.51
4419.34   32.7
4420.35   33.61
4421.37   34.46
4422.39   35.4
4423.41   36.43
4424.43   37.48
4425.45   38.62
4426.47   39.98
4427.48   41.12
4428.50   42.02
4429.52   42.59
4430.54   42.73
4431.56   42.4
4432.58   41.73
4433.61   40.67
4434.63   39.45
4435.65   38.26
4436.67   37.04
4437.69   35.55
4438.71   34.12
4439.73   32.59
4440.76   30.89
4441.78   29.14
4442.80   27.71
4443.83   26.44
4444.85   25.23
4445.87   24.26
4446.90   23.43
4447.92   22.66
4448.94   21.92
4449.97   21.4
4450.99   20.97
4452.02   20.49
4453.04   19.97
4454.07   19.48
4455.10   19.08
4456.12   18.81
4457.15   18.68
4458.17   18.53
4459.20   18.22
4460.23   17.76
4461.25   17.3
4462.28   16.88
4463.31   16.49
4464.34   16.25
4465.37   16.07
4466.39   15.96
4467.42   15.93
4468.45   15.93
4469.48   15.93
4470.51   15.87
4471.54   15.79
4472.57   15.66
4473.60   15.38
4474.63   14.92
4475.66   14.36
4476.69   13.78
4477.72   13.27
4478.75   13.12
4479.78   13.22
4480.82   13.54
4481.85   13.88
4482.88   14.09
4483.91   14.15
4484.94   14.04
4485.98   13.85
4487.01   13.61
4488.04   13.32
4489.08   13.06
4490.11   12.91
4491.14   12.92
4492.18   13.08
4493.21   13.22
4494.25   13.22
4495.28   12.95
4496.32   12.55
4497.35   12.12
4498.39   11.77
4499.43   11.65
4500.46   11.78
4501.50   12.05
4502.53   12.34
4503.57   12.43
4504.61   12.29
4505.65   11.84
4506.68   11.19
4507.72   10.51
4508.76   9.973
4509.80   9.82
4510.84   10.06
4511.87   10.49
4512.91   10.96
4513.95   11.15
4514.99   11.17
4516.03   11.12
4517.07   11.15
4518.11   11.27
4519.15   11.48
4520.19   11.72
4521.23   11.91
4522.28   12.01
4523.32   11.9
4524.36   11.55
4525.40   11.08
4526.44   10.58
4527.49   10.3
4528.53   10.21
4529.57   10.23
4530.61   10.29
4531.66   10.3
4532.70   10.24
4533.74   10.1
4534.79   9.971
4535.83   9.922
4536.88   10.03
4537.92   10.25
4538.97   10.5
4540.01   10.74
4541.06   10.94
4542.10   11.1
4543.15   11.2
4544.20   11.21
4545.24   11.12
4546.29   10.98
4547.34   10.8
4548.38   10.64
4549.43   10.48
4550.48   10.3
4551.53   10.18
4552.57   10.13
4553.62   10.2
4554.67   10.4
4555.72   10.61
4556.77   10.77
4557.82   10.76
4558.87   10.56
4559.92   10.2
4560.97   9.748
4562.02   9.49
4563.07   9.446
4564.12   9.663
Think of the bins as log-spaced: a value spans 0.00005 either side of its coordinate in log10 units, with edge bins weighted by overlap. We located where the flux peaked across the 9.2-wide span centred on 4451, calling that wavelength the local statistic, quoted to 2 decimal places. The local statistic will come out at 4446.90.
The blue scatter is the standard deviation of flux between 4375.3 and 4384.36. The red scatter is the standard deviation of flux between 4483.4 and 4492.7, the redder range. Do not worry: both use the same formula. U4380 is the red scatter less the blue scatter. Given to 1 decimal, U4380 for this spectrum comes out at 0.3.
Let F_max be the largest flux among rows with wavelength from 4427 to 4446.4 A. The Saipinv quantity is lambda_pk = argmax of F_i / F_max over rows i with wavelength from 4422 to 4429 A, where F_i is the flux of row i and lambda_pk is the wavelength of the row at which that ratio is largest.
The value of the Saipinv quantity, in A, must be 4428.50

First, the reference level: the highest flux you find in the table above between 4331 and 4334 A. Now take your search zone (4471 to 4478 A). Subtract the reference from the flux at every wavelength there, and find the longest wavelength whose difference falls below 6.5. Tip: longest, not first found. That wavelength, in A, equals 4477.72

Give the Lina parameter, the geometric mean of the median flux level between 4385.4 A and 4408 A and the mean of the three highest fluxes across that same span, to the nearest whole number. 20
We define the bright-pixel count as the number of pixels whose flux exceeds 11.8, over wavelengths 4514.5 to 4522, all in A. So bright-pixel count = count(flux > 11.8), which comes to 1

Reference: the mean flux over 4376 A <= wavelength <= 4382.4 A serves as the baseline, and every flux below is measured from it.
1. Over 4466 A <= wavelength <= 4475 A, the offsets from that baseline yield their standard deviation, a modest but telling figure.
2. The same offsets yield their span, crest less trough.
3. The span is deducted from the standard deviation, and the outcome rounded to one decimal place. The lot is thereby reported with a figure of -0.7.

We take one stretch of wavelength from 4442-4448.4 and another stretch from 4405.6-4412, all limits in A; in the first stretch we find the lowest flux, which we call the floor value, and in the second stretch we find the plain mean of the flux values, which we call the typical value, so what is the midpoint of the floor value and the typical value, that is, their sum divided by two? 23.1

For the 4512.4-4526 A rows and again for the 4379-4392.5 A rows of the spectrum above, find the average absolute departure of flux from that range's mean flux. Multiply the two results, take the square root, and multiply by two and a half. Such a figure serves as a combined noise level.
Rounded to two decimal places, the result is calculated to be 1.20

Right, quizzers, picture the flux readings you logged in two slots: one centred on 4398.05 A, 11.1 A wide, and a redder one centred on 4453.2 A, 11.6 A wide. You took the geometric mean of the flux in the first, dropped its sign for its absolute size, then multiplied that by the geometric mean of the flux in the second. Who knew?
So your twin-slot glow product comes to 382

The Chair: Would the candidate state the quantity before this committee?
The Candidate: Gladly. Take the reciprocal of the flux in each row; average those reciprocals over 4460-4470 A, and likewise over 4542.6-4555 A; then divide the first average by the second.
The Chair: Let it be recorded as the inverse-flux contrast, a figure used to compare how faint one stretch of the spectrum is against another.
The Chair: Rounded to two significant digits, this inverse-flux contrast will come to 0.65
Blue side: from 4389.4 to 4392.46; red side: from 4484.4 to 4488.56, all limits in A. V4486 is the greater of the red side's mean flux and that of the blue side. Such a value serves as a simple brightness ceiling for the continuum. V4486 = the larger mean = 19.0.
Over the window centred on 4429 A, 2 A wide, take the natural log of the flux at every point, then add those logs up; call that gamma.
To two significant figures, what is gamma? 7.5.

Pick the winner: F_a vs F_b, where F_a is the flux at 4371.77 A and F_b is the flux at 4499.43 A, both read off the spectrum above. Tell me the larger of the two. 17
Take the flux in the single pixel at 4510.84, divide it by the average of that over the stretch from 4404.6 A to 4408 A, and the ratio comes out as 0.45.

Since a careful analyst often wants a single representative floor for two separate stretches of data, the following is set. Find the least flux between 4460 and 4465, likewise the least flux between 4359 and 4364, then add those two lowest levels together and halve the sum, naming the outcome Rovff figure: 15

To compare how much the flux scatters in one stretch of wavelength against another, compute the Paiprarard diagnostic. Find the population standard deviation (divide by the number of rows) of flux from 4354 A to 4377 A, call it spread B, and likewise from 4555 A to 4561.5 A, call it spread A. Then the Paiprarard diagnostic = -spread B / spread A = -4.1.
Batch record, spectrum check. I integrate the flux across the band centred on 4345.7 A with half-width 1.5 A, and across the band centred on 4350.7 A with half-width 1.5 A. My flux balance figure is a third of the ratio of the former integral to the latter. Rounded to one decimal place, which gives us 0.3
